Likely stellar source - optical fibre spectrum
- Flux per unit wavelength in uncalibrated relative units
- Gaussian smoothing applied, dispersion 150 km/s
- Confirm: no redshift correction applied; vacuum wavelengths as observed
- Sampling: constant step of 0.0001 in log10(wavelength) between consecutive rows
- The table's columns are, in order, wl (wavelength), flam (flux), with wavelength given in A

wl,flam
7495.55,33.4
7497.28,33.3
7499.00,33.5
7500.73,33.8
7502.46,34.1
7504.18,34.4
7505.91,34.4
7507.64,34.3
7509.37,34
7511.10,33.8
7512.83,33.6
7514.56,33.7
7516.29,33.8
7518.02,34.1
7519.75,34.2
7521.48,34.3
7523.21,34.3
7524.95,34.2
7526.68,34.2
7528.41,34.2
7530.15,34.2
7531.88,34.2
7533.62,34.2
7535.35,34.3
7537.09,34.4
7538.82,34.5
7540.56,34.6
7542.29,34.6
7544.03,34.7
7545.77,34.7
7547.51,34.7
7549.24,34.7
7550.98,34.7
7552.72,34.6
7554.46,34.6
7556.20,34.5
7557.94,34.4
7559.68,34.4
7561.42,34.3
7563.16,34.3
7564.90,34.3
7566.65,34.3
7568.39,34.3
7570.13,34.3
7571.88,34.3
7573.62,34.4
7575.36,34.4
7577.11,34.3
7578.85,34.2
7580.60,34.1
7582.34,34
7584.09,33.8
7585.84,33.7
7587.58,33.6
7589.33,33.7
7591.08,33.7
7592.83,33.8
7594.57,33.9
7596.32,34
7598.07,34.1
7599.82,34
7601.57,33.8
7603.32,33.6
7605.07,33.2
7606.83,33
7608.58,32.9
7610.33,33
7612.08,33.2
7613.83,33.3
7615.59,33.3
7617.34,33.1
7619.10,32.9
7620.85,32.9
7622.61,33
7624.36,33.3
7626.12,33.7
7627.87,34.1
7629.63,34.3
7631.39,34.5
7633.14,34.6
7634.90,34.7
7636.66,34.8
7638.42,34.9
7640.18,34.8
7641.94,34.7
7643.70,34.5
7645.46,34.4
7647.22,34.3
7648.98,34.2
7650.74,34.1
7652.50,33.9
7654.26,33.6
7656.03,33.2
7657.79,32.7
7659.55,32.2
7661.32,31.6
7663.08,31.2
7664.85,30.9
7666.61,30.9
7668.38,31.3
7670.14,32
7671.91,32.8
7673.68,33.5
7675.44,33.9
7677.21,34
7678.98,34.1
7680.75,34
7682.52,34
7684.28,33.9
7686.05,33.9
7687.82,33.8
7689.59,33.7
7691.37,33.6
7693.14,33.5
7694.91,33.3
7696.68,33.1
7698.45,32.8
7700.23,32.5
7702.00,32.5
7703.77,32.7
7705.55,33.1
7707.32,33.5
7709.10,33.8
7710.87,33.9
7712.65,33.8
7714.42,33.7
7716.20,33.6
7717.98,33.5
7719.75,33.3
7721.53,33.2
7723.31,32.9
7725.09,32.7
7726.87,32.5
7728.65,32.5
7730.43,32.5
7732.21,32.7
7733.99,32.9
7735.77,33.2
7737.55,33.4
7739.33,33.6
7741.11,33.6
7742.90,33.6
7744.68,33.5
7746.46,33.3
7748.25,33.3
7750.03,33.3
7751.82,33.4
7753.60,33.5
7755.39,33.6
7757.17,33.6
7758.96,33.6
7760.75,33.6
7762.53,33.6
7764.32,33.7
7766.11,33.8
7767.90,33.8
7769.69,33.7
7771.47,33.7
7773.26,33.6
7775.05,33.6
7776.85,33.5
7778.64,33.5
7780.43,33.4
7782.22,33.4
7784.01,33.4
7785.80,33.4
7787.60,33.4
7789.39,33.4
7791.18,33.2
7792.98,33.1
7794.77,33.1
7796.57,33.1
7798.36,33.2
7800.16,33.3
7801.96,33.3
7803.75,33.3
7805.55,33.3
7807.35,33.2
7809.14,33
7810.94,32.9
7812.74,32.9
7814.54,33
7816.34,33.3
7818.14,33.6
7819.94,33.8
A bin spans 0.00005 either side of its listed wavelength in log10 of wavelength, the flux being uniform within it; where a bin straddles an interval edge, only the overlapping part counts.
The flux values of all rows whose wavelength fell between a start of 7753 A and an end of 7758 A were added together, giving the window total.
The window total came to 101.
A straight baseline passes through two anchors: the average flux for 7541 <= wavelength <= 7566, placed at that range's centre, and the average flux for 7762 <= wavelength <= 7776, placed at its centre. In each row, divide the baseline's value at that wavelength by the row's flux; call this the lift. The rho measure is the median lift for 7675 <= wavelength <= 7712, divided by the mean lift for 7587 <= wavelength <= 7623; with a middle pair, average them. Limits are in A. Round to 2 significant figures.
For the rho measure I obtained 0.98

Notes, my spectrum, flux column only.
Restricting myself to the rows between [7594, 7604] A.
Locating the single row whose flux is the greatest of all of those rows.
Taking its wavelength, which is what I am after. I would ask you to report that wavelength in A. 7598.07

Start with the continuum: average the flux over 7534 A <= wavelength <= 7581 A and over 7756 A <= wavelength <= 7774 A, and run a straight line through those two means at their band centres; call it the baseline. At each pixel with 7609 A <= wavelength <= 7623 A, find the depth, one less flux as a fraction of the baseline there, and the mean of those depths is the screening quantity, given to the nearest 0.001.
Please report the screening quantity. 0.033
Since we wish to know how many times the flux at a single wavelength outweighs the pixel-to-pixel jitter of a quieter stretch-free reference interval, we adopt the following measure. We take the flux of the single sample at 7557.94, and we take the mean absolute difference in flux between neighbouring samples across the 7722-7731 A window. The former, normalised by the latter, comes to 344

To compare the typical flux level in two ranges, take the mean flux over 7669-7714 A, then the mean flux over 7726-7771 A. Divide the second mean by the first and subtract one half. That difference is 0.498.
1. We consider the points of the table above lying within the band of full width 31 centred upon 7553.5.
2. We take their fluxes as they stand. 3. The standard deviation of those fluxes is 0.16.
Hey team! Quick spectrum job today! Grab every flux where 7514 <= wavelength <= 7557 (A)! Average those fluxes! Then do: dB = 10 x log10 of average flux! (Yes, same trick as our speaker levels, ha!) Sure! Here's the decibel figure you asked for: 15.4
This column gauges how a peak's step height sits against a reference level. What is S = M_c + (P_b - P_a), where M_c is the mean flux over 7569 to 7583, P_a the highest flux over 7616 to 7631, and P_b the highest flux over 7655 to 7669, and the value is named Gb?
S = 33.2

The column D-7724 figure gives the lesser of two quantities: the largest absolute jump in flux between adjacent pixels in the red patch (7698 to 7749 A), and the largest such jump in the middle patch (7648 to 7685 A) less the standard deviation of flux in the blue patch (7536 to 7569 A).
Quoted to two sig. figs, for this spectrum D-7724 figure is 0.40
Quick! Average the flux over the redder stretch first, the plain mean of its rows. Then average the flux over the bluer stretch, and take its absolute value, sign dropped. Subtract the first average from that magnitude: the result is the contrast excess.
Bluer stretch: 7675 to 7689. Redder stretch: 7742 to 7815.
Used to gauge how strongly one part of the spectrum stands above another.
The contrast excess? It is 0.56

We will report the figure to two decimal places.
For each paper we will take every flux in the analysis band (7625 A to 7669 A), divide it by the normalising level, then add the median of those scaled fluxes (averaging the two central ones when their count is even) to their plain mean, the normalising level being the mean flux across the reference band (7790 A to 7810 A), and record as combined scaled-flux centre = 2.04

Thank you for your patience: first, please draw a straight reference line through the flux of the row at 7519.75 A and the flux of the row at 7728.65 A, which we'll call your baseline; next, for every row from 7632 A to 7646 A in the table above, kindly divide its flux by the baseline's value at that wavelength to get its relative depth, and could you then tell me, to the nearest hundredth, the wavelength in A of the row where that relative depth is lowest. 7645.46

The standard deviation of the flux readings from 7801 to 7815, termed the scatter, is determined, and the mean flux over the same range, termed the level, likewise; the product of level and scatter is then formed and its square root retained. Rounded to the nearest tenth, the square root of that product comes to 2.4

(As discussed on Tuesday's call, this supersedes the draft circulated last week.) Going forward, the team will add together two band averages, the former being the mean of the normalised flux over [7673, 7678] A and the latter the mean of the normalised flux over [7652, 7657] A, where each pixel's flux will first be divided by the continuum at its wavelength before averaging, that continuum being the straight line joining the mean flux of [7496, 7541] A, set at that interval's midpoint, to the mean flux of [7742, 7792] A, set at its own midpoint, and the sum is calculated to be 1.996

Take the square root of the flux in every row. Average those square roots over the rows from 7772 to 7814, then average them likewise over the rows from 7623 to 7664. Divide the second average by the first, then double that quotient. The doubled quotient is 2.02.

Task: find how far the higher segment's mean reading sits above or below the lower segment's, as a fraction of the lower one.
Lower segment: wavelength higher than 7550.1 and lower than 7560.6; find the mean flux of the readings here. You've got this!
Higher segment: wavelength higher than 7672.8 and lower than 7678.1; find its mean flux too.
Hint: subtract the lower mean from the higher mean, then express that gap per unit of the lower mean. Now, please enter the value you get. -0.021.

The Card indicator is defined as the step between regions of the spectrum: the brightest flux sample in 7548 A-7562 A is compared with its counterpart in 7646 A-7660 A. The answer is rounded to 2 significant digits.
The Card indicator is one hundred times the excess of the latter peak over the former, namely -40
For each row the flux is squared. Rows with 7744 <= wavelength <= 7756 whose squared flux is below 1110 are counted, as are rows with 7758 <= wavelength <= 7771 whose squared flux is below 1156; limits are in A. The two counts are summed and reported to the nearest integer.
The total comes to 10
